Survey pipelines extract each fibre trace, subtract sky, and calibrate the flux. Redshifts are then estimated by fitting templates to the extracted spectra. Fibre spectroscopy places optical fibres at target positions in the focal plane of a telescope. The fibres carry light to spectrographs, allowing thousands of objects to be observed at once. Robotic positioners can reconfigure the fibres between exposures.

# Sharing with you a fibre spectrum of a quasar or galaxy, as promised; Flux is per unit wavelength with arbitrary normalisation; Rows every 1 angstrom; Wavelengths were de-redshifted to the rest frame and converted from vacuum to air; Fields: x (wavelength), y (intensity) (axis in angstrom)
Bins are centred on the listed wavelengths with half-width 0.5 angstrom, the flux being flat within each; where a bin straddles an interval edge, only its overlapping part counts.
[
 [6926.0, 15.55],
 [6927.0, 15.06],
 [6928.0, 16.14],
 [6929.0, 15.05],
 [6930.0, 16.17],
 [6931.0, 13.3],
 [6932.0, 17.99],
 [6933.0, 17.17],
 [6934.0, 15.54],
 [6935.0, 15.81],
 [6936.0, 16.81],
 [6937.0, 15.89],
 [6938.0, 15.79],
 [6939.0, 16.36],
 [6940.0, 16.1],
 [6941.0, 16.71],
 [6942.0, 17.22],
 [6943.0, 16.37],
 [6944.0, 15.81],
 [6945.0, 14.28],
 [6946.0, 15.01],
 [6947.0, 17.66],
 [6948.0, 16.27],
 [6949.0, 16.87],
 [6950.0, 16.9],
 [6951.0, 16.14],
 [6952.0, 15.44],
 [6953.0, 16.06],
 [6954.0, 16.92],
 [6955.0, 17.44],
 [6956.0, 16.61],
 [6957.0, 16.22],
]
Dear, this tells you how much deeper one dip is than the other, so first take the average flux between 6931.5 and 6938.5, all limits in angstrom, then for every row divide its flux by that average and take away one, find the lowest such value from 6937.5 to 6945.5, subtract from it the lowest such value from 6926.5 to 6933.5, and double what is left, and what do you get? 0.12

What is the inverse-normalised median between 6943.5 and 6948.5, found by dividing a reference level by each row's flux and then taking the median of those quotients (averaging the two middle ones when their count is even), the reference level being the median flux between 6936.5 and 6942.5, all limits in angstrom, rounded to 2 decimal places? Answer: 1.03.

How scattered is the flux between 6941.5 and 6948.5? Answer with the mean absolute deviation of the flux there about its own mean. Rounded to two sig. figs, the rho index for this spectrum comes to 0.90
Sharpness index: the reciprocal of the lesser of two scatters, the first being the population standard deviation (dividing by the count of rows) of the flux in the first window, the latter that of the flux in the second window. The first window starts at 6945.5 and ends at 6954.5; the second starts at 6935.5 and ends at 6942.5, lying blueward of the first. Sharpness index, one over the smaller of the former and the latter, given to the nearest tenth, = 2.1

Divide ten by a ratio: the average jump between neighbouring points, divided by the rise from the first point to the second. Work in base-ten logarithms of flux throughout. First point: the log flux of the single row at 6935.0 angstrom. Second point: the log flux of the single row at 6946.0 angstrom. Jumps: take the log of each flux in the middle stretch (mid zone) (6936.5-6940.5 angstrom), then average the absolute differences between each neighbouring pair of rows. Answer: -27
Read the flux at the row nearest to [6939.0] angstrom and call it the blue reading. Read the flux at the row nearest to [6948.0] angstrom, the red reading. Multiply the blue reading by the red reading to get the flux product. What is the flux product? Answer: 266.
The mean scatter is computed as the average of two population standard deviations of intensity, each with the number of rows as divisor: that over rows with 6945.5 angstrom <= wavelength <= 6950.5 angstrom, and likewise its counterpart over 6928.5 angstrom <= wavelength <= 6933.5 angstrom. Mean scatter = 1.3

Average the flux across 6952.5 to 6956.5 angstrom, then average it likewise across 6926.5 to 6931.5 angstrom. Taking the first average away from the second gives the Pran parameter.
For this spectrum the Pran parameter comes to -1.61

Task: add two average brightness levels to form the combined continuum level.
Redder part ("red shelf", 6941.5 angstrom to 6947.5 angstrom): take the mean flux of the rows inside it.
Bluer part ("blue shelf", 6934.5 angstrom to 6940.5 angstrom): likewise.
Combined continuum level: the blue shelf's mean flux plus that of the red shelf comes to 32.2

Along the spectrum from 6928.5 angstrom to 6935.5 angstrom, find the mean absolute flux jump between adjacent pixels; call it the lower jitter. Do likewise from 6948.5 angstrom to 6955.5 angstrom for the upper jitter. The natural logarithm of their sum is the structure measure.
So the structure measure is 0.91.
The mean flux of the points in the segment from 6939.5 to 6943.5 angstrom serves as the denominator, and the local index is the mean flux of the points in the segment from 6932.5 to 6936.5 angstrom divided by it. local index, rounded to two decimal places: 0.98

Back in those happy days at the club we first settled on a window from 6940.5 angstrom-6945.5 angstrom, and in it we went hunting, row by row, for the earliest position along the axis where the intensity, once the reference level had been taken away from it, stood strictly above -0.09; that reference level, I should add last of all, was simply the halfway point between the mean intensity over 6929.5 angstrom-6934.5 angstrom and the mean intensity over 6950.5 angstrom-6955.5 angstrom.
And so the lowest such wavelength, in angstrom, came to 6941.0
